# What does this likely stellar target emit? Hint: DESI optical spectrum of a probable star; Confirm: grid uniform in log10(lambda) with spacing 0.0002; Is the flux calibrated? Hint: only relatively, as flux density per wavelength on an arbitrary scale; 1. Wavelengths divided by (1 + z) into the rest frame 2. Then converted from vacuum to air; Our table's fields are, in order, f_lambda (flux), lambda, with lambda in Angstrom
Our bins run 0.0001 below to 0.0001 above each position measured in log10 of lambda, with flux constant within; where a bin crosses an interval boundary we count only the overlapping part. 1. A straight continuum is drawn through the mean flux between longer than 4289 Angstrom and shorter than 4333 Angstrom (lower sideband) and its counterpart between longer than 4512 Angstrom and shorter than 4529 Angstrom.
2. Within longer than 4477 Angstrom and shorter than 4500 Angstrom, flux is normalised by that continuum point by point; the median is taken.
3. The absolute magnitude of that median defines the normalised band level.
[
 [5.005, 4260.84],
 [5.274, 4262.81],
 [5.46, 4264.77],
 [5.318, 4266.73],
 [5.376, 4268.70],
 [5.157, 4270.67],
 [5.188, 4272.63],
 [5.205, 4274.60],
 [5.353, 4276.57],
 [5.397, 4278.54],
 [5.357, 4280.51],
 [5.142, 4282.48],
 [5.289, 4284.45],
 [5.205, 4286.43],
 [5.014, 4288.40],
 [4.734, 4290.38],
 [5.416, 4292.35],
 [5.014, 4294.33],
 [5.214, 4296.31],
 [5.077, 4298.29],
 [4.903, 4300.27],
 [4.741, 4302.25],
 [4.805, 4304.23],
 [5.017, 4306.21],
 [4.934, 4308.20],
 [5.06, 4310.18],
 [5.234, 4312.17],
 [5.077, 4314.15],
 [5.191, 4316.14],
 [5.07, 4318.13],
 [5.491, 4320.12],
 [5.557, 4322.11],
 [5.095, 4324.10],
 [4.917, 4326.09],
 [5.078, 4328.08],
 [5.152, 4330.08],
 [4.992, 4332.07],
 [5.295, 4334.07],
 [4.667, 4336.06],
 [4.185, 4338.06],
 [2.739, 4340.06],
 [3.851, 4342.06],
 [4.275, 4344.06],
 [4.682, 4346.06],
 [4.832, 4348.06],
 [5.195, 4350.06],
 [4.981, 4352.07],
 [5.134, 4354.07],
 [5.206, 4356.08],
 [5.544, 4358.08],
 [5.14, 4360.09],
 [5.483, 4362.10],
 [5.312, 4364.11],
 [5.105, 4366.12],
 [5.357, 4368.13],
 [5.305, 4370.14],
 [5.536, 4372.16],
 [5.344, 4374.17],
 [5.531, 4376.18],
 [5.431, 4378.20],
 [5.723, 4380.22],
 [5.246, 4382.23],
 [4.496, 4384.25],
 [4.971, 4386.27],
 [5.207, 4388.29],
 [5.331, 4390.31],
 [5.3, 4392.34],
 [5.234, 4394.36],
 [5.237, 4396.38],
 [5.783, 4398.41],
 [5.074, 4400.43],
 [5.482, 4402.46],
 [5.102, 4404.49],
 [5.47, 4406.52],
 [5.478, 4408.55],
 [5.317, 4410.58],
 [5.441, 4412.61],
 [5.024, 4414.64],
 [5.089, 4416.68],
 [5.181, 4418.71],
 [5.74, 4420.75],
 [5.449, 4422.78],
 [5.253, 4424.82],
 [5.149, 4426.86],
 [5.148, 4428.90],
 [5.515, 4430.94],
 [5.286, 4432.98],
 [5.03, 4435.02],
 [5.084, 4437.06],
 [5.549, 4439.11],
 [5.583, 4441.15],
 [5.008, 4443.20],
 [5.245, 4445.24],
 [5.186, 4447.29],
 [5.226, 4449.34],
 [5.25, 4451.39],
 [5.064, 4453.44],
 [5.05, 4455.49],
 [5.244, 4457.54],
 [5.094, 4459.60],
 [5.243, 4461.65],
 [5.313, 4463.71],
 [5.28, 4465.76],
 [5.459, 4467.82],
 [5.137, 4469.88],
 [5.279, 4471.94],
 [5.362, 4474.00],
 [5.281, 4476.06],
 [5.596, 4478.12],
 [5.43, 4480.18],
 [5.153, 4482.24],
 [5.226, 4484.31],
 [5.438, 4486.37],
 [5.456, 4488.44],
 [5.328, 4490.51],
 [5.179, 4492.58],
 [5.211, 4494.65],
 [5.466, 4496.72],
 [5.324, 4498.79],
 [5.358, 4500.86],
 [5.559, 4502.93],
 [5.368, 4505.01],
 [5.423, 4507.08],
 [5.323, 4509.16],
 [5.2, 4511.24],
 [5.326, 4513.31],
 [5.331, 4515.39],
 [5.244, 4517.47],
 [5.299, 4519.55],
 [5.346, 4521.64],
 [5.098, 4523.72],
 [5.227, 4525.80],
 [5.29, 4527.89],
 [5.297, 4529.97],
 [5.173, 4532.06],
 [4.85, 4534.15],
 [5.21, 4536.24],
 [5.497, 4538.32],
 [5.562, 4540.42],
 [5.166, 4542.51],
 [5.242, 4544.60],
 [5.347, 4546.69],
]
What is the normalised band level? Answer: 1.02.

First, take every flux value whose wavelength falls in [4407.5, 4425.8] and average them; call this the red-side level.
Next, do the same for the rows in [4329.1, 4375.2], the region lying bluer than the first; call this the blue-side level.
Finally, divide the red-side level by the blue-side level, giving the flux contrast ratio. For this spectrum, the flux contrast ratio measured 1.08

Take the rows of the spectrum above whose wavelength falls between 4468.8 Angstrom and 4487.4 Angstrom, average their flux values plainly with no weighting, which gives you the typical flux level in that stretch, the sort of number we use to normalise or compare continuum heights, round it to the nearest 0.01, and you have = 5.32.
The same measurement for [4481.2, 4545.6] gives 5.30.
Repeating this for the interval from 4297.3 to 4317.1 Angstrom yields 5.00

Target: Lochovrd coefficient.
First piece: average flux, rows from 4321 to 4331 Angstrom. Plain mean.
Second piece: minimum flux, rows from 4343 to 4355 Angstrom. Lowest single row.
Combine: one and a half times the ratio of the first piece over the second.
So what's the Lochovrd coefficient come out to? 1.81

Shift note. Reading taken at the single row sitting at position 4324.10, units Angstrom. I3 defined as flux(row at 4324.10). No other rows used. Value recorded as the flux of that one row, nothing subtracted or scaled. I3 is 5.095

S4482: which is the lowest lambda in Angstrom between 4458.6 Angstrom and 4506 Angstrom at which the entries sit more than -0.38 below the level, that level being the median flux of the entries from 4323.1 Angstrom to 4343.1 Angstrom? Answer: 4459.60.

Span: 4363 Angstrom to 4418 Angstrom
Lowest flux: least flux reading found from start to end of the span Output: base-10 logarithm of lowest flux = 0.65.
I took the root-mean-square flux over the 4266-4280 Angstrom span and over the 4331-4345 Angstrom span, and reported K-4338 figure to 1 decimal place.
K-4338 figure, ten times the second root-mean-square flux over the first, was 8.2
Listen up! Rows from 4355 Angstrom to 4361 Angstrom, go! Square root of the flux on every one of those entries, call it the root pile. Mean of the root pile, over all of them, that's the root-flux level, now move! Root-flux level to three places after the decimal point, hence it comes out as 2.301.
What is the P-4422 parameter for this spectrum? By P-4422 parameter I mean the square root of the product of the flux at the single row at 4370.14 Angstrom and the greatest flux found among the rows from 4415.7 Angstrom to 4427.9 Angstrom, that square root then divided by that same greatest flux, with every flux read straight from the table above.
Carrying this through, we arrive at 0.961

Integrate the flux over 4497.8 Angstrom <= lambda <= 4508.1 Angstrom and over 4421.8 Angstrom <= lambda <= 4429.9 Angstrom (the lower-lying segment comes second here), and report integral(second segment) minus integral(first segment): -13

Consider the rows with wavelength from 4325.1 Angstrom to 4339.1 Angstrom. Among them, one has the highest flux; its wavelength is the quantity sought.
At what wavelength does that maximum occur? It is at 4334.07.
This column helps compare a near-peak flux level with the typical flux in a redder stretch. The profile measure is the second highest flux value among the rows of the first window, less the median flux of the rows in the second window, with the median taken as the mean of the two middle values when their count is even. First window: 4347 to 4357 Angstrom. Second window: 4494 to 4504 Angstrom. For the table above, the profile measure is -0.16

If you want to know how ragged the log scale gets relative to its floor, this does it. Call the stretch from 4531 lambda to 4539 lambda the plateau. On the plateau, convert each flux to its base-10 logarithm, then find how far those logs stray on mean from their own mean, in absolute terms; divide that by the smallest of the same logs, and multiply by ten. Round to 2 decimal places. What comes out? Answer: 0.21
